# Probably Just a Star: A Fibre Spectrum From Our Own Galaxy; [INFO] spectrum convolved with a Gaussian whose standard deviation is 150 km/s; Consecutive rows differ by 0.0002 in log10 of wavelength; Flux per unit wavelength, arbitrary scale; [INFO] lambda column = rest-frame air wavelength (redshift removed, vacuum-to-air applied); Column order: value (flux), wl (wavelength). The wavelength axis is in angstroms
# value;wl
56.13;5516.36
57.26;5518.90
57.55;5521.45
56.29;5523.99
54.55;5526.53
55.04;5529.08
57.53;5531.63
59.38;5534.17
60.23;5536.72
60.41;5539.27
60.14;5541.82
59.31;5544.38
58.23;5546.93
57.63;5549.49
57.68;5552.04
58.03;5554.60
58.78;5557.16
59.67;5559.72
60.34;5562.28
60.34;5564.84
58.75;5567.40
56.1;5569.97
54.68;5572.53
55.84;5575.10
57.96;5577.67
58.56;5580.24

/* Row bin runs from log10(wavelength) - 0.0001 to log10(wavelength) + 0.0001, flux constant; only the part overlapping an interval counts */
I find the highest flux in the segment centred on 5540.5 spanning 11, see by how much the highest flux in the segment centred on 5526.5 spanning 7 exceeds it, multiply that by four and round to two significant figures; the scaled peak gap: -16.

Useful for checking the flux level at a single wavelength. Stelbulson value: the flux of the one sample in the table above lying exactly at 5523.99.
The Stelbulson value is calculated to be 56.29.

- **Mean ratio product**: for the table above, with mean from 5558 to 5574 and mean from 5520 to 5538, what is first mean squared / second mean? 59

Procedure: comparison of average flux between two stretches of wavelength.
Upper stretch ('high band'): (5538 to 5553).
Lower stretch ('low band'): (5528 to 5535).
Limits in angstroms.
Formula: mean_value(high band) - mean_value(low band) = 1.6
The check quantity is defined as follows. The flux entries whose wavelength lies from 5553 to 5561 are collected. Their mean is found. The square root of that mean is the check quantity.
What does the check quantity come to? 7.67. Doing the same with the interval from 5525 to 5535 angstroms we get 7.52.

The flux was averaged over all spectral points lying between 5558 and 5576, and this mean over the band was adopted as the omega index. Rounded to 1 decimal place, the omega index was 58.0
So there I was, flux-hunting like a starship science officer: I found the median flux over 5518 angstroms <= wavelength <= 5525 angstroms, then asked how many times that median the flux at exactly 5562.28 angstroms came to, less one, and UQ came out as 0.054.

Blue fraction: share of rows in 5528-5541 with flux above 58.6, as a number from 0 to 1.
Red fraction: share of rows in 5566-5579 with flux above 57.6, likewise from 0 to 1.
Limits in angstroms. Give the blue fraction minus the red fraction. 0.2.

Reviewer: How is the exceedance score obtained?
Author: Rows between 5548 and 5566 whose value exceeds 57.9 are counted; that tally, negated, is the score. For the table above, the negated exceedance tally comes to -5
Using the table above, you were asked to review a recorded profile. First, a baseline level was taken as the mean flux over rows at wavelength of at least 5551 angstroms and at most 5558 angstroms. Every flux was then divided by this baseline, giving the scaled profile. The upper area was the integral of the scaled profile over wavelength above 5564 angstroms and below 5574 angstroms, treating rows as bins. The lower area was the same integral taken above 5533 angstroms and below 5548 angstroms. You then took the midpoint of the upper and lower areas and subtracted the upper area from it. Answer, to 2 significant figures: 2.8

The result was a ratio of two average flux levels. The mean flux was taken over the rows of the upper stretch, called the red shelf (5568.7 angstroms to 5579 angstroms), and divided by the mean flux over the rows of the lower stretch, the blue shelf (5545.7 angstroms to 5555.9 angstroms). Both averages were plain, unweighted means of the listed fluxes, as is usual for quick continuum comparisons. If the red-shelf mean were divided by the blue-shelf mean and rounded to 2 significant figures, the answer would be 0.97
